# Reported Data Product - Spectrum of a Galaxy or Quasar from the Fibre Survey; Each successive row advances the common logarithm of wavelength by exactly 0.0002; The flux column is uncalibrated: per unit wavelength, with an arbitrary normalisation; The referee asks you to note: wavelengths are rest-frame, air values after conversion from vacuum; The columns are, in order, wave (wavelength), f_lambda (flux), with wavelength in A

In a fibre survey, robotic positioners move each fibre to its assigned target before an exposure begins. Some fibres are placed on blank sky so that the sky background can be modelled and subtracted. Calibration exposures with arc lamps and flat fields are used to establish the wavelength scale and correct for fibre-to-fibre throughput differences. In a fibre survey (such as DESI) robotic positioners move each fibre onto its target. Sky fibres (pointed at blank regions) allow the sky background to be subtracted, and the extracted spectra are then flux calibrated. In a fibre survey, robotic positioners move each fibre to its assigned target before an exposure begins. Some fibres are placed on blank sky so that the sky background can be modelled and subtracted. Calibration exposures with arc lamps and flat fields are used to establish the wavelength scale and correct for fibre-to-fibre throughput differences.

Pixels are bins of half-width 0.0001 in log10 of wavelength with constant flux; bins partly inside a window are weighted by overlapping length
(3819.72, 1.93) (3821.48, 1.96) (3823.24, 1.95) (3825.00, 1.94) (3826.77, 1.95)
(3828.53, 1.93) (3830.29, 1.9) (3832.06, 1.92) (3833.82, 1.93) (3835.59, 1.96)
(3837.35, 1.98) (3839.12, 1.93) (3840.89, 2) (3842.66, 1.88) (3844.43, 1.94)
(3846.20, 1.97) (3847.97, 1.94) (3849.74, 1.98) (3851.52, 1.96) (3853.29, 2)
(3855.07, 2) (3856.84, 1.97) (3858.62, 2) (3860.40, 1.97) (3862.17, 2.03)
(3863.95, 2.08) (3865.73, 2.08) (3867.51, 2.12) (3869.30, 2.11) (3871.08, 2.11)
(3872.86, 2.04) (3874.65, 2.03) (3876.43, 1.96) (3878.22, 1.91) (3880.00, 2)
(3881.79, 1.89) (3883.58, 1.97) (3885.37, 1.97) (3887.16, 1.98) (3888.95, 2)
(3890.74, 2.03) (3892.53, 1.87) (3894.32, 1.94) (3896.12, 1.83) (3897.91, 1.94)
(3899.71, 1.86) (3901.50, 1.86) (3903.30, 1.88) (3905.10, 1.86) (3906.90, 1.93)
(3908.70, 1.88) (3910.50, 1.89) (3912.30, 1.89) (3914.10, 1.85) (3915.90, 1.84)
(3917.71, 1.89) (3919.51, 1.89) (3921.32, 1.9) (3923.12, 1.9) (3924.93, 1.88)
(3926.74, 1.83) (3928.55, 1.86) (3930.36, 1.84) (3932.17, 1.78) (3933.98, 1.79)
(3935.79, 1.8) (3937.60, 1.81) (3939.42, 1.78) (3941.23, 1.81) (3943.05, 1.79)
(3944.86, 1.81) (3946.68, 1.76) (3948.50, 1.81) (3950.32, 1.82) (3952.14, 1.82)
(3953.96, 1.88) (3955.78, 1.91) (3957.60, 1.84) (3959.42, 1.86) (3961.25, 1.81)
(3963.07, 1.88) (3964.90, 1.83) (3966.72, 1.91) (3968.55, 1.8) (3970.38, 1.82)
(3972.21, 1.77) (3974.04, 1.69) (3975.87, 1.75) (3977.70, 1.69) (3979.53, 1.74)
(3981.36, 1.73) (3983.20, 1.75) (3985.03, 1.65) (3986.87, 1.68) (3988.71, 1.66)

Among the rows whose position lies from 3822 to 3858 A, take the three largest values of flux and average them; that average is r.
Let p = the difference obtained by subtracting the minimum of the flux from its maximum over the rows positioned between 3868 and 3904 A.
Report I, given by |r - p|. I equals 1.72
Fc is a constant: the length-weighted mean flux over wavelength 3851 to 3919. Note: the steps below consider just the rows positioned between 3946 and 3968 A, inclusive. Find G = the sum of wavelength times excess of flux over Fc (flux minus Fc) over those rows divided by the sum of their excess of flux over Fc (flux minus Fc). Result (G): 3955.3 A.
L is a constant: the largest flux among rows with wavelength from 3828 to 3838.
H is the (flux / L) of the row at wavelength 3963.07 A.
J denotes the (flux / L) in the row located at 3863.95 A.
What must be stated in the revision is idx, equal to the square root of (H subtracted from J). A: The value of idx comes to 0.32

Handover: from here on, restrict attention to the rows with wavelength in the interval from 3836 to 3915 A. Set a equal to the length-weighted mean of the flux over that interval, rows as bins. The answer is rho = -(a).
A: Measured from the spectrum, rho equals -1.96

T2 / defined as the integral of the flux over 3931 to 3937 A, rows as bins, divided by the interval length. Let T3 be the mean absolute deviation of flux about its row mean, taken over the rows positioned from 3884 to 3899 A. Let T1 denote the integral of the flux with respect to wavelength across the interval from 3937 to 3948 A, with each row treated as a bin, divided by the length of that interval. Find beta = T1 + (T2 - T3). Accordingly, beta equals 3.54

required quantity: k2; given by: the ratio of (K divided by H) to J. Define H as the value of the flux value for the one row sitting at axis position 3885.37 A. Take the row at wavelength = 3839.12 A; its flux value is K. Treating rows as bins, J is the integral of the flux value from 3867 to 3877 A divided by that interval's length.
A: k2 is 0.475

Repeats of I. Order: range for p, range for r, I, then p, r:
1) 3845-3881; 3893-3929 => 1.73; 0.21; 1.94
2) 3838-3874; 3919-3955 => 1.66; 0.24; 1.90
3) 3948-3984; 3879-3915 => 1.79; 0.22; 2.01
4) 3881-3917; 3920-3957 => 1.70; 0.20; 1.90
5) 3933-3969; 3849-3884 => 1.96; 0.15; 2.11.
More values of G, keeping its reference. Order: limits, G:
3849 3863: 3857.3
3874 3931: 3915.3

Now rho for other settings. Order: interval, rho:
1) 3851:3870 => -2.03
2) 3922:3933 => -1.85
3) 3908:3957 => -1.84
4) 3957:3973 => -1.84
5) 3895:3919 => -1.88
